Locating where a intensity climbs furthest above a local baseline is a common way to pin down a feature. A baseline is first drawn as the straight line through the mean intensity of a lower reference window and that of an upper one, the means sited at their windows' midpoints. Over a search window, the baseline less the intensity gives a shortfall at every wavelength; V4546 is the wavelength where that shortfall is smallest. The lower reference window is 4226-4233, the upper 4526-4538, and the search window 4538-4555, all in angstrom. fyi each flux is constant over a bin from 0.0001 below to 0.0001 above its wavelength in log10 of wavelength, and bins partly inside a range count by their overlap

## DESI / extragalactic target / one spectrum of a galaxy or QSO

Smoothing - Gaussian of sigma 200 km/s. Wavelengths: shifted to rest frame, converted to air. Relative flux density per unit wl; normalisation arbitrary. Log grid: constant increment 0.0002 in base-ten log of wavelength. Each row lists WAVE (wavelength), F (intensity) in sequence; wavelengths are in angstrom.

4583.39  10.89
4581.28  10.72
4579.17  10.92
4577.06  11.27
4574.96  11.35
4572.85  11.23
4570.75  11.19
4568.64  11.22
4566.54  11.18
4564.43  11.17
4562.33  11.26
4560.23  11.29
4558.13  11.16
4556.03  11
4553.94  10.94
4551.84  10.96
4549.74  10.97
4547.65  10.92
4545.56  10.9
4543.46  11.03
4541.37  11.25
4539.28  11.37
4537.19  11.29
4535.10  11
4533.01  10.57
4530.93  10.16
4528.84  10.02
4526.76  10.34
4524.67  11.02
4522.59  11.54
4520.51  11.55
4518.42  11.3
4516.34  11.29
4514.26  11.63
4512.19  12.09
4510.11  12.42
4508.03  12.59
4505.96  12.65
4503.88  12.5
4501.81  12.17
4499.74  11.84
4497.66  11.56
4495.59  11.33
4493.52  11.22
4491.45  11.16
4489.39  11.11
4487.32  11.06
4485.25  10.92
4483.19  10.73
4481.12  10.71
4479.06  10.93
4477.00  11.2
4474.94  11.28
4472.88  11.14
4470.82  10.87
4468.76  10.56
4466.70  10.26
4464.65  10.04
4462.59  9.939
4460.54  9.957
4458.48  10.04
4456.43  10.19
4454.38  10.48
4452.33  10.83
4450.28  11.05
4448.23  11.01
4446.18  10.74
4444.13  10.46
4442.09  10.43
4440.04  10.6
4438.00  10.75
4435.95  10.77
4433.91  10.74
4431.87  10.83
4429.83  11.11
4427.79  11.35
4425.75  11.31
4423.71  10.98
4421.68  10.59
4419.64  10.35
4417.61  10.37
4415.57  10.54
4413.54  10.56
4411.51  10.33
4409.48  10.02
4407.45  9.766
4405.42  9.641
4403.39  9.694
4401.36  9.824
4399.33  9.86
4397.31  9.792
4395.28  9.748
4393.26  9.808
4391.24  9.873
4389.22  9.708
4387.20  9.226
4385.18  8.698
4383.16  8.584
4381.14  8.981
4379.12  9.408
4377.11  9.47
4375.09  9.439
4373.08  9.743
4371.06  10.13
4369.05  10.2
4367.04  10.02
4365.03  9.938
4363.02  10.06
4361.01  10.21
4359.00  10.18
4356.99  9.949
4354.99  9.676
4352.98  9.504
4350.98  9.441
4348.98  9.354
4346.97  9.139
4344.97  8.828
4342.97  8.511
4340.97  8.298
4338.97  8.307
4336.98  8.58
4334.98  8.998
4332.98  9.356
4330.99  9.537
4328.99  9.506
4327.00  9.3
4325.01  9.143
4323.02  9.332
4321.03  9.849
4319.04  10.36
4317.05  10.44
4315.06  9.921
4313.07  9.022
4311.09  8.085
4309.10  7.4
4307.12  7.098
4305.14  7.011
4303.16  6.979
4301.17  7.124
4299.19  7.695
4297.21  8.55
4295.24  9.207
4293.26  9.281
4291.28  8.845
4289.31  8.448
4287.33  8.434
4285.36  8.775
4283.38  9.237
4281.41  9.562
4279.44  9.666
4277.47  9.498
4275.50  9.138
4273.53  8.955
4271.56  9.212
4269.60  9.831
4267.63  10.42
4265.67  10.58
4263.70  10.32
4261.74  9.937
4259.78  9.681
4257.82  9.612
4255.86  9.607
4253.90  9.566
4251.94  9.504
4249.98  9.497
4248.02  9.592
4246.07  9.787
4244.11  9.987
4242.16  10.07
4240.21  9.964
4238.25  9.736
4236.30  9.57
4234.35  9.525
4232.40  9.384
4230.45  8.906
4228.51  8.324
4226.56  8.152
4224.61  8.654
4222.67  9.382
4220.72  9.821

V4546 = 4539.28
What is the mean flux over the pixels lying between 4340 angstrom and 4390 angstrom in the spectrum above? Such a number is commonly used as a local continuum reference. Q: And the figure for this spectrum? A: 9.5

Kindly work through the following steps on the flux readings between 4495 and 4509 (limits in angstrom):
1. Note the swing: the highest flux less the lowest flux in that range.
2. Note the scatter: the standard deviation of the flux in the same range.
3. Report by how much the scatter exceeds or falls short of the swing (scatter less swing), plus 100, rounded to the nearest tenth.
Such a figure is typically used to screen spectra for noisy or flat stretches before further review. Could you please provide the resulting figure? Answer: 99.2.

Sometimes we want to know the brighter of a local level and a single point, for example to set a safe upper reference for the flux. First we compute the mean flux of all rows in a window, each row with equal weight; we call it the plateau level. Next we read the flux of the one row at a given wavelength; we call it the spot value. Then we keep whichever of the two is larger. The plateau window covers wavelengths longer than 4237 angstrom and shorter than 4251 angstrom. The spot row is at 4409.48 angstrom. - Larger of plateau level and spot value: 10.0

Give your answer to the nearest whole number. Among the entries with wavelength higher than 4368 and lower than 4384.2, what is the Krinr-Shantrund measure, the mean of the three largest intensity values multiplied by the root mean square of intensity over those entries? 95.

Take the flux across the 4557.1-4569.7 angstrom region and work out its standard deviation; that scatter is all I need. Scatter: 0.05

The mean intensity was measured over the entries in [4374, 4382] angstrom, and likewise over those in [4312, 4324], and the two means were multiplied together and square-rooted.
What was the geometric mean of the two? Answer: 9.6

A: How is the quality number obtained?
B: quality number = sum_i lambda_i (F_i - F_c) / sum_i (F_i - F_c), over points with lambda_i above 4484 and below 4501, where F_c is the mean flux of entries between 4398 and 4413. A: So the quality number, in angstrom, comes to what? 4493.4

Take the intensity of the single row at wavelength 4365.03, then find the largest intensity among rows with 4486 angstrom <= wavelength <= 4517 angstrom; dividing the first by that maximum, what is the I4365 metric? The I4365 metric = 0.79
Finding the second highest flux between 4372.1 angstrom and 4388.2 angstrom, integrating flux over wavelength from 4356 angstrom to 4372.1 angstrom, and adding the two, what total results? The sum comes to 172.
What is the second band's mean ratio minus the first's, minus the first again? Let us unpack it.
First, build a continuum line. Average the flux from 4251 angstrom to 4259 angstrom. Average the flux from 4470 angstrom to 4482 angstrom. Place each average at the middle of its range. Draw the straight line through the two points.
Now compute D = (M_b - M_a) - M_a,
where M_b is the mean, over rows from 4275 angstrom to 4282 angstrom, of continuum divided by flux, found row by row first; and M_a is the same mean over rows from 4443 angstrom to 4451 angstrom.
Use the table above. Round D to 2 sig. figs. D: -0.98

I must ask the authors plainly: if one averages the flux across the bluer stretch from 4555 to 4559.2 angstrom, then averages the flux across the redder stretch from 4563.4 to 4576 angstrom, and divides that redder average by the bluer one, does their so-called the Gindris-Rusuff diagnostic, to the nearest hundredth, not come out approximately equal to 1.01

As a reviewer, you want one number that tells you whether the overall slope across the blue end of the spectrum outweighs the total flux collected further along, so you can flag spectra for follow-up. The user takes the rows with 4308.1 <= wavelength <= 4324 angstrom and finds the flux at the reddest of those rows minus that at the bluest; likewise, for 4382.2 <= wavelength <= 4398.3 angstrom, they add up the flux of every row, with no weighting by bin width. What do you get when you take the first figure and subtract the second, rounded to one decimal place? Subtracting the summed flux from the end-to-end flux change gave -73.5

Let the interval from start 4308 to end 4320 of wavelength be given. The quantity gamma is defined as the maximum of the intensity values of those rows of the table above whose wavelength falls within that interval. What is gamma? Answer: 10.44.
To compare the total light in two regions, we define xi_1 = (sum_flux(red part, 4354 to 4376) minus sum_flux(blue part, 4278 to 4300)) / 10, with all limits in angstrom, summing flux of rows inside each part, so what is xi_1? 1.2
